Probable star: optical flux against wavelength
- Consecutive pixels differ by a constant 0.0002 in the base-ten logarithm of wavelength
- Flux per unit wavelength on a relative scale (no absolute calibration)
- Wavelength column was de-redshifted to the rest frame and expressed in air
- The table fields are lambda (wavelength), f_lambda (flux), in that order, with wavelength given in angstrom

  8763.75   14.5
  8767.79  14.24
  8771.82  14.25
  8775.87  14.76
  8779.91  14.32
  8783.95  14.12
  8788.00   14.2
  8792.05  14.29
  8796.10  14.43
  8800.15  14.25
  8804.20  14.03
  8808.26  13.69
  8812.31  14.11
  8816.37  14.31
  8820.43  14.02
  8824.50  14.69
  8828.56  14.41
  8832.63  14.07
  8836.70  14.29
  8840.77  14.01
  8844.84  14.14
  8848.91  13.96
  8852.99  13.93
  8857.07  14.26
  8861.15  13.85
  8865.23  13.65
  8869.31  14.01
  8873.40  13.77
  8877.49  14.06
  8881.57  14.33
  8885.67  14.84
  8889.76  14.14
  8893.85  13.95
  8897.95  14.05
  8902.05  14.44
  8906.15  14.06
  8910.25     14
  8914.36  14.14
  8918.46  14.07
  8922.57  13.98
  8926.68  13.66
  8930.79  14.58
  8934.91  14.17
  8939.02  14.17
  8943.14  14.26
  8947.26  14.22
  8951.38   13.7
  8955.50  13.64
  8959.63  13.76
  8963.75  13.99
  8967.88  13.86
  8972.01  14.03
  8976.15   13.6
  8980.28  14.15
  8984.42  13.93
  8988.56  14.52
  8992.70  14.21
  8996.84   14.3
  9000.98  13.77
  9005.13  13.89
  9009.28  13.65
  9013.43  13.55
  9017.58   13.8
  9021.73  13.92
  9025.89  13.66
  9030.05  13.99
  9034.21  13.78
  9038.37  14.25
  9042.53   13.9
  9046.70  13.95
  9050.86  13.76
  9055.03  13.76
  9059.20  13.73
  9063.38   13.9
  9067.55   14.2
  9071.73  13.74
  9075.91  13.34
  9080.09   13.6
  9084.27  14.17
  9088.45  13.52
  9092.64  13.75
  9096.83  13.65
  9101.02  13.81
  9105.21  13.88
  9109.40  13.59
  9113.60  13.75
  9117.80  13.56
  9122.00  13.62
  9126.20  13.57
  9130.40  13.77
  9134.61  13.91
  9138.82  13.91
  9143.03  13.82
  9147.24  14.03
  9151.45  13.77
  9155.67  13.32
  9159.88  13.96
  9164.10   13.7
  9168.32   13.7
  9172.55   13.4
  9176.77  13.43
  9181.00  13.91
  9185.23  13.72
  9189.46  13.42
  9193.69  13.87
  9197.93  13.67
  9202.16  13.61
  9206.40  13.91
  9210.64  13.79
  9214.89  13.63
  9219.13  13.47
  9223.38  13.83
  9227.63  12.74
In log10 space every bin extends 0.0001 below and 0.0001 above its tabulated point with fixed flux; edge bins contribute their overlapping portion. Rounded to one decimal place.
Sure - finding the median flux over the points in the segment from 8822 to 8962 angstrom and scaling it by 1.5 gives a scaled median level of 21.1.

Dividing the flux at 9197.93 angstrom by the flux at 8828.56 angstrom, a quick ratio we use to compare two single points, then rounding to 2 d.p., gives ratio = 0.95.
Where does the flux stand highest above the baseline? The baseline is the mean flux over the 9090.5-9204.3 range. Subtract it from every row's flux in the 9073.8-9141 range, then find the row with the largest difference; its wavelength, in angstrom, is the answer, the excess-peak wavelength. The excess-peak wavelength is 9084.27 angstrom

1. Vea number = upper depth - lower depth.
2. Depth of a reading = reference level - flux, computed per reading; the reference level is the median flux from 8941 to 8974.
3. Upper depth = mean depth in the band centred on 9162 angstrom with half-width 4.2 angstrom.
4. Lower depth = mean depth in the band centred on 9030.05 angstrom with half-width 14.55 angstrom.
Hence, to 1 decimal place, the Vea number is 0.1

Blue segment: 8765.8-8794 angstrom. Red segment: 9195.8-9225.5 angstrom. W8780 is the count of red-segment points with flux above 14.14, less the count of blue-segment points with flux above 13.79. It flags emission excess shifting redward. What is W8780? -7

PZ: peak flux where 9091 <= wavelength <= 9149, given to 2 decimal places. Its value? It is 14.03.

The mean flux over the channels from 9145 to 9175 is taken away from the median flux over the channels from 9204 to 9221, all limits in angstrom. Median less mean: 0.01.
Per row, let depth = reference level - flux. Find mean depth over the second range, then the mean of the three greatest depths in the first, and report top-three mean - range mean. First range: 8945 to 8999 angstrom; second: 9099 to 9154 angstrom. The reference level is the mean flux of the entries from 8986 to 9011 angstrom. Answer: 0.12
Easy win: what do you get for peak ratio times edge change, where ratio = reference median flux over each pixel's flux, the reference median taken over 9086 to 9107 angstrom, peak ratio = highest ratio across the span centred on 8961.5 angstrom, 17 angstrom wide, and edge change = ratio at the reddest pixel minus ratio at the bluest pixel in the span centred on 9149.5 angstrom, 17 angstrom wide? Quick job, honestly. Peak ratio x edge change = 0.038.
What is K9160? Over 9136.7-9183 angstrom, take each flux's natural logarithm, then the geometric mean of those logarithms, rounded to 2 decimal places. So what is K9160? 2.62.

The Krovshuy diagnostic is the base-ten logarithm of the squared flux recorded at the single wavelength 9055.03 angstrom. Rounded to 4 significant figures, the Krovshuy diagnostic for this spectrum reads 2.277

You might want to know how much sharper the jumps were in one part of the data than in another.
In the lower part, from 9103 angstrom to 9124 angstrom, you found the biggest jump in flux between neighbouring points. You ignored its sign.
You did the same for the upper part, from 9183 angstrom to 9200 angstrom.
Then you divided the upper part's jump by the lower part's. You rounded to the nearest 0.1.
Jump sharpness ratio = 1.6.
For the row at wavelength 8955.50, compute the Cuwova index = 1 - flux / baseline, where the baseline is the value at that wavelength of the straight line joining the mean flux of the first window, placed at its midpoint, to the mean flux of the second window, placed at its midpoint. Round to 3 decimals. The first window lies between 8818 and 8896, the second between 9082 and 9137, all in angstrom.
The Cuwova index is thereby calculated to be 0.024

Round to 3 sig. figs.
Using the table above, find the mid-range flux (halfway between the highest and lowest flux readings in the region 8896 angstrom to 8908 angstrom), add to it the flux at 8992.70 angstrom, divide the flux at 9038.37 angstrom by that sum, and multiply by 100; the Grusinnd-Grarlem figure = 50.1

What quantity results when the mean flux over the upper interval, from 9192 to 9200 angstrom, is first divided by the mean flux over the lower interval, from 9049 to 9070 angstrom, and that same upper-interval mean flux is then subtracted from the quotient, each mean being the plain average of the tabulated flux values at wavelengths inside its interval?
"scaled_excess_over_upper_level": -12.8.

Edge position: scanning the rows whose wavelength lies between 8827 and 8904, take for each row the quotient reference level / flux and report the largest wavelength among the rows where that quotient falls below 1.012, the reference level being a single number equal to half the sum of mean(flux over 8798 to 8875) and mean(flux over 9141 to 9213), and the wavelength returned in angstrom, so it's 8902.05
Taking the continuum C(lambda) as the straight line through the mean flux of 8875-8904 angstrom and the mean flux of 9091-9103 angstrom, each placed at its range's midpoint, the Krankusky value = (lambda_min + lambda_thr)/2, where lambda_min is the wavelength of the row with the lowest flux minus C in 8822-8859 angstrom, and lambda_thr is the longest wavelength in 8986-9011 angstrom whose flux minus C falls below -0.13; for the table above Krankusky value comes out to 8931.1 angstrom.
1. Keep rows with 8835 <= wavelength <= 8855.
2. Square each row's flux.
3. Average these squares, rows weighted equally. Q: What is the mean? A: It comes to 198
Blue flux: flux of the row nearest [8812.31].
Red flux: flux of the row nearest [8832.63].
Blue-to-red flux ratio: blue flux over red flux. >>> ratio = 1.00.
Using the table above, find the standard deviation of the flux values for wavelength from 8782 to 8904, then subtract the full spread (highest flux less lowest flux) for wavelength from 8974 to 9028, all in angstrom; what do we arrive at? -0.71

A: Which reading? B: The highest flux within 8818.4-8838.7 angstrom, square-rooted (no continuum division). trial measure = 3.83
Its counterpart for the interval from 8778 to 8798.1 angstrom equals 3.80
